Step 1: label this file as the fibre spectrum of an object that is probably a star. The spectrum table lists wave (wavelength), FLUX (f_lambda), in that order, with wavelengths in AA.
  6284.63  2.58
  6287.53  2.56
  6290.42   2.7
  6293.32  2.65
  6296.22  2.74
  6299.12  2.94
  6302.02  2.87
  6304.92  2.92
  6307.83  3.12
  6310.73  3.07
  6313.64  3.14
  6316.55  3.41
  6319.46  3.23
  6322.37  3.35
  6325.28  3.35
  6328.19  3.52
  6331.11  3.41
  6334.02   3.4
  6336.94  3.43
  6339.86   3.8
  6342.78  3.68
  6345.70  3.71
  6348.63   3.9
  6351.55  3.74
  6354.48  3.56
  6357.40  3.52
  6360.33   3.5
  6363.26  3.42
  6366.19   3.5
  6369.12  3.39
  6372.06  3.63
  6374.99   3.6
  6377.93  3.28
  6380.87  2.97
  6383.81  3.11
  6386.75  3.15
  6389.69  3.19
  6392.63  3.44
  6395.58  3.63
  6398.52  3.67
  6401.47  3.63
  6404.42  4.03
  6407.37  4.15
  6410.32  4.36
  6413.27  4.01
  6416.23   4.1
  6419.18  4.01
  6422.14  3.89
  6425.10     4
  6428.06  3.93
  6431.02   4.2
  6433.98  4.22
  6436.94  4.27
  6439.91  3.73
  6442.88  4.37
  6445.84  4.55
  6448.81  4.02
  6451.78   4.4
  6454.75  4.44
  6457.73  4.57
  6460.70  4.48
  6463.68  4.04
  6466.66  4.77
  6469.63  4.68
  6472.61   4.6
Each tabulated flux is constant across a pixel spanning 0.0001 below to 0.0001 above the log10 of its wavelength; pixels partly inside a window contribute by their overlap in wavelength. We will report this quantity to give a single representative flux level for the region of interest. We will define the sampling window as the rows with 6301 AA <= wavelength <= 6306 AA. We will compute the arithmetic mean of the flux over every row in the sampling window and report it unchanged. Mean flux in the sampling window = 2.9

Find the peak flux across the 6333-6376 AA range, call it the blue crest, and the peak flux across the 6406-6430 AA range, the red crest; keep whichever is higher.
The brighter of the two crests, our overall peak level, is 4.36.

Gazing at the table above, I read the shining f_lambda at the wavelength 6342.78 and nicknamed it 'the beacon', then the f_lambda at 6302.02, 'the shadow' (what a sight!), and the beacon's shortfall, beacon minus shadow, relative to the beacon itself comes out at 0.22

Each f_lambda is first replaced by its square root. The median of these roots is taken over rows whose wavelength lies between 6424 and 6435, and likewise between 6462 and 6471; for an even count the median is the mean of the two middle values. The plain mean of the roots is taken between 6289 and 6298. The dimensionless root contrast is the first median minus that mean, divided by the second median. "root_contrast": 0.18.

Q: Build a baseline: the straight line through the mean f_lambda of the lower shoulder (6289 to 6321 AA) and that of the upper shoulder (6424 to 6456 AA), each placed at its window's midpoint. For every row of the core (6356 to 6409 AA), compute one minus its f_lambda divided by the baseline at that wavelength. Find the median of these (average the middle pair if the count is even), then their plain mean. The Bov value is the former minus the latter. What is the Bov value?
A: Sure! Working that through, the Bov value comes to -0.009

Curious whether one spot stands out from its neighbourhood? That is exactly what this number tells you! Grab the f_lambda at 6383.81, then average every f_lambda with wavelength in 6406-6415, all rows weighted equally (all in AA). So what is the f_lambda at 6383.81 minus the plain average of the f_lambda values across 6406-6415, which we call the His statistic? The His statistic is -1.06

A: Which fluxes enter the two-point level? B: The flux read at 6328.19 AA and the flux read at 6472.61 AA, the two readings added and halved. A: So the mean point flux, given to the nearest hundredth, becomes 4.06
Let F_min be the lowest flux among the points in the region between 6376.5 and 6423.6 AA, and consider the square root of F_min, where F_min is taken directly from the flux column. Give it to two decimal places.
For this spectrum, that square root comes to 1.72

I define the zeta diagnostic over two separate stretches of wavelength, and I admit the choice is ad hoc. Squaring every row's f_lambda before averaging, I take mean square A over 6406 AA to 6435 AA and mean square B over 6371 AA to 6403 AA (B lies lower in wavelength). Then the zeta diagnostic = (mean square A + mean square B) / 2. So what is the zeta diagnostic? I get 14.1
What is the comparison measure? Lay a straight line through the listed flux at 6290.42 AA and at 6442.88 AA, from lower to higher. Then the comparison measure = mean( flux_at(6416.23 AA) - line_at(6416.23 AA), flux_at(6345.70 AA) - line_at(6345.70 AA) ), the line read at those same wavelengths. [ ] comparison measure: 0.21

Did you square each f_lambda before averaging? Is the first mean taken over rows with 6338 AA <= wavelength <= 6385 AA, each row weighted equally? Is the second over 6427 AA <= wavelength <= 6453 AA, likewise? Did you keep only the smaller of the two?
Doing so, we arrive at 12.4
